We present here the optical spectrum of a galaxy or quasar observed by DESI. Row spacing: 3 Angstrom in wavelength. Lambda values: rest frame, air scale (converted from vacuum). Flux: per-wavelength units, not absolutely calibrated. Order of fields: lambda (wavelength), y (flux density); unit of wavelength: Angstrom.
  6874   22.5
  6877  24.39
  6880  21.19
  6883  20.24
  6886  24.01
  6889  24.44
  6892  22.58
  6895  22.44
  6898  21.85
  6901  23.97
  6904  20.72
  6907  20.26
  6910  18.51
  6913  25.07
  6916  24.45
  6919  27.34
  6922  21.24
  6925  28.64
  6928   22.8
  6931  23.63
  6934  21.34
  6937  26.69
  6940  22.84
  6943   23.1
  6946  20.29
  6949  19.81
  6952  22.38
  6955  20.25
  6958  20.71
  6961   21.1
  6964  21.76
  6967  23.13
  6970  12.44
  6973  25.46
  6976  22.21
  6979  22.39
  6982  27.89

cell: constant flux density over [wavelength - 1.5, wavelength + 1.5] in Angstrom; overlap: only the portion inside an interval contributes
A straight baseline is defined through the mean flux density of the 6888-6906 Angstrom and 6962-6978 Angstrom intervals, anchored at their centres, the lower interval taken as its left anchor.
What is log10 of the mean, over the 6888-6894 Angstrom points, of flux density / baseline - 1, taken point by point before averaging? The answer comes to -1.5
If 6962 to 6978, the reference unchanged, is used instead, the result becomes -3.9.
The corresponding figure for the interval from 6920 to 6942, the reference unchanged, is -1.0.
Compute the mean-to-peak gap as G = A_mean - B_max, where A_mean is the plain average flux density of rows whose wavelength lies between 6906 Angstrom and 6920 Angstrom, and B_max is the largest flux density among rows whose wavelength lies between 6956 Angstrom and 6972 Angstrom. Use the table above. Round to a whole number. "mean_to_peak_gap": 0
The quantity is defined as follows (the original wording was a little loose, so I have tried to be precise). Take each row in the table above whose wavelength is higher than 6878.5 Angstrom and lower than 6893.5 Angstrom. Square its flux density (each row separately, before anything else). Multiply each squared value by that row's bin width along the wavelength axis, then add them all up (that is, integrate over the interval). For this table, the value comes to 7627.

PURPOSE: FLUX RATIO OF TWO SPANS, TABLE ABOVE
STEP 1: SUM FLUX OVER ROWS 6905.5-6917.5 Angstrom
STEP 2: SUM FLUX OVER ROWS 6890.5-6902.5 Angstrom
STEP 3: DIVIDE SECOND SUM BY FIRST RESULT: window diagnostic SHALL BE 1.03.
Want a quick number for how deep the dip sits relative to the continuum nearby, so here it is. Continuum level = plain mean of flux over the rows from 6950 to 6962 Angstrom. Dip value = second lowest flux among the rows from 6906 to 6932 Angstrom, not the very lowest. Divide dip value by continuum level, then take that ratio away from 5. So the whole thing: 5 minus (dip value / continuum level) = 4.04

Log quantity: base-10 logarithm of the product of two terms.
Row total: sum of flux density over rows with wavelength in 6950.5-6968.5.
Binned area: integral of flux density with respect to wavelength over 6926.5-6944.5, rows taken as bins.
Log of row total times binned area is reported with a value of 4.74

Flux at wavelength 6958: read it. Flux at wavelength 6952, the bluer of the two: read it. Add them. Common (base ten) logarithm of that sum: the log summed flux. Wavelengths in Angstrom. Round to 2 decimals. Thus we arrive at 1.63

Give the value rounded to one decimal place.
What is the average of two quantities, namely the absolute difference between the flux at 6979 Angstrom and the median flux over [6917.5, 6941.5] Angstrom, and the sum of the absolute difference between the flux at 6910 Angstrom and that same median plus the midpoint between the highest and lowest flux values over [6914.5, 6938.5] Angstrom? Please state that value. 15.3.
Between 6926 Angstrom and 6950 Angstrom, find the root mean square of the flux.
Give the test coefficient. 22.7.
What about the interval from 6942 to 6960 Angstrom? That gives 21.1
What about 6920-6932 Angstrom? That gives 24.2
